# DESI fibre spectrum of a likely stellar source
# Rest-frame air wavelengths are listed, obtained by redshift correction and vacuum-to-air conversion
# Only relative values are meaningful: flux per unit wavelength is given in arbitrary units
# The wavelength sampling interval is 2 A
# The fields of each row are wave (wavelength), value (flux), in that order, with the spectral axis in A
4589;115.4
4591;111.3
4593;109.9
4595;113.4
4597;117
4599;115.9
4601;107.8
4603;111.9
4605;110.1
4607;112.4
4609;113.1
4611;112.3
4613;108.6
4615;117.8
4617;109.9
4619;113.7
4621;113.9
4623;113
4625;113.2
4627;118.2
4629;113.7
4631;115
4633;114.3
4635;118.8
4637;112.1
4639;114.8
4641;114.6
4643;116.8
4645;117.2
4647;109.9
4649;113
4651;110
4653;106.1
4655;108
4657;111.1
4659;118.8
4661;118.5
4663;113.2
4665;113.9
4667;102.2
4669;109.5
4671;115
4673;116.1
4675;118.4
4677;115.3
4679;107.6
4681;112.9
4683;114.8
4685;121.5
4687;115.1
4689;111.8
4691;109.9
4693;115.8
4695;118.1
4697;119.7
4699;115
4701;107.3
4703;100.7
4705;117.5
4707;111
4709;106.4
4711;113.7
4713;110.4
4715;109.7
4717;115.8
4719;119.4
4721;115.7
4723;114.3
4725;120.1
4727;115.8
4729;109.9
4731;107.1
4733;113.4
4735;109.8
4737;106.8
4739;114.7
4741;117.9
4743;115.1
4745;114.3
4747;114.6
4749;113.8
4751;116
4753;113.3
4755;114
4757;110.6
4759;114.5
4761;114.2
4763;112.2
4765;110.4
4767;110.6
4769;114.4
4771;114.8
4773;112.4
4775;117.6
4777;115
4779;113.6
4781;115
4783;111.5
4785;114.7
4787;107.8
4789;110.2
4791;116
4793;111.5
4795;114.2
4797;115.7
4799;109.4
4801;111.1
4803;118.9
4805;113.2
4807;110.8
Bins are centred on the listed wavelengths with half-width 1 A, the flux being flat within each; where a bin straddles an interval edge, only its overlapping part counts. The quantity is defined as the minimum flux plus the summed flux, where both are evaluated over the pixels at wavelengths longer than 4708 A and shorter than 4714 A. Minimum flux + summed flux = 437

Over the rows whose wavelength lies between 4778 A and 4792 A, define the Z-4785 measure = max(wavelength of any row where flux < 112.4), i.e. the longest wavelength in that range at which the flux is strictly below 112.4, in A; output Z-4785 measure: 4789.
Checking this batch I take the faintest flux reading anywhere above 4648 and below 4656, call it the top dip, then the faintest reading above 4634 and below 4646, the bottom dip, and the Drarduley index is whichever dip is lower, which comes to 106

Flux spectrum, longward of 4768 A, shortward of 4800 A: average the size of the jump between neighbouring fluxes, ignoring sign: 3.3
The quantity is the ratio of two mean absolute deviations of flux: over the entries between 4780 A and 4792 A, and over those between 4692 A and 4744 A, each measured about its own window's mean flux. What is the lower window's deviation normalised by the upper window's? 1.5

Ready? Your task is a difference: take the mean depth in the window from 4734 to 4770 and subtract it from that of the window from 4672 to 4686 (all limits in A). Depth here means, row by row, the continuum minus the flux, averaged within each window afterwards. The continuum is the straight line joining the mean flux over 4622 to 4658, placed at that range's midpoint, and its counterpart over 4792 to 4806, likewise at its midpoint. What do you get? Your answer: -2.10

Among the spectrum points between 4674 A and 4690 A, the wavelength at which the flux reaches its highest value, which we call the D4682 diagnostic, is 4685 A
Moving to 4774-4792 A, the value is 4775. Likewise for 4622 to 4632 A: 4627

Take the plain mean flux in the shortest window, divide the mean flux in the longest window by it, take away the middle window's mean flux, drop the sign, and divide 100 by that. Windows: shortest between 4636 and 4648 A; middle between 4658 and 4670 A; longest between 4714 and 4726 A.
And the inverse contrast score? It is 0.896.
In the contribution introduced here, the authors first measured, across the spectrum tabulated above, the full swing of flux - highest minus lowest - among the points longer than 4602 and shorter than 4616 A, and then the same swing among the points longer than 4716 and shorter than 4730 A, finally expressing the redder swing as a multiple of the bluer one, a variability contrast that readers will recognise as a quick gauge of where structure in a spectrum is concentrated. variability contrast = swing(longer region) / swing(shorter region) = 1.1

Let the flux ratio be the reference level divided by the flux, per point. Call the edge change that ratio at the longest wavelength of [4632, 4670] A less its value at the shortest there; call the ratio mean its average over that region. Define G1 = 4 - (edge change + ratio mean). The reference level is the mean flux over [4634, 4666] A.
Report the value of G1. 2.95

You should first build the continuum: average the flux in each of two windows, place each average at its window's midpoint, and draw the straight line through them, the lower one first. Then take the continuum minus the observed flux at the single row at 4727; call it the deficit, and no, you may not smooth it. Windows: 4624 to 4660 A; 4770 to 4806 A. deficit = -2.3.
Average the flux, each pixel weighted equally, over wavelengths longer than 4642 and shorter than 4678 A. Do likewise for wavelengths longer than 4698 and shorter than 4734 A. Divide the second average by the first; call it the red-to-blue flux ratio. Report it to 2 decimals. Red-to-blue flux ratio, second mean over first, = 1.00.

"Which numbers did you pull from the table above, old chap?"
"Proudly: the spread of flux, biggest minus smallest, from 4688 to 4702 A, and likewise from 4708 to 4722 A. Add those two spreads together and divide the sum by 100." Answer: 0.25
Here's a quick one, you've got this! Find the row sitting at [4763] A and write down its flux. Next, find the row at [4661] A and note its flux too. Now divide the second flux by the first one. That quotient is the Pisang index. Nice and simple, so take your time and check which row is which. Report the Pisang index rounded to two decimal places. 1.06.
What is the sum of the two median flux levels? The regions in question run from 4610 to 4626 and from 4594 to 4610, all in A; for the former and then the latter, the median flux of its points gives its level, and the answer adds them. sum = 226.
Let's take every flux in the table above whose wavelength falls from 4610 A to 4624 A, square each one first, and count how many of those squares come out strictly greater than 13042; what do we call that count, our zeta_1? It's 1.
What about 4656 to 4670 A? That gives 2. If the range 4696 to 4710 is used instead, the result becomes 3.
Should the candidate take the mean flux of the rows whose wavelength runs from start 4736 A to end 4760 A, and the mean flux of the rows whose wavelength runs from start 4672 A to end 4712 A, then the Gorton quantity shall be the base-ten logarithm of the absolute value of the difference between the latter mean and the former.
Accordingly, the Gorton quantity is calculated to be -0.43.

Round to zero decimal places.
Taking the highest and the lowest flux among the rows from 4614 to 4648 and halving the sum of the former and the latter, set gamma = 114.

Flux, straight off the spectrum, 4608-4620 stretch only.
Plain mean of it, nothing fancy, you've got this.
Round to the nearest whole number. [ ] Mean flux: 113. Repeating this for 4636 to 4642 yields 114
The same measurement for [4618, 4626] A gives 113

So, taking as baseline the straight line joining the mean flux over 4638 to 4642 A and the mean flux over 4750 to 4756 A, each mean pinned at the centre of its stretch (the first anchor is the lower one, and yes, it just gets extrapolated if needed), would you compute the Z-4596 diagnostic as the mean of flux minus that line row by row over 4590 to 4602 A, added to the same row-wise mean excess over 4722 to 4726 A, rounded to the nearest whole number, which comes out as 0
